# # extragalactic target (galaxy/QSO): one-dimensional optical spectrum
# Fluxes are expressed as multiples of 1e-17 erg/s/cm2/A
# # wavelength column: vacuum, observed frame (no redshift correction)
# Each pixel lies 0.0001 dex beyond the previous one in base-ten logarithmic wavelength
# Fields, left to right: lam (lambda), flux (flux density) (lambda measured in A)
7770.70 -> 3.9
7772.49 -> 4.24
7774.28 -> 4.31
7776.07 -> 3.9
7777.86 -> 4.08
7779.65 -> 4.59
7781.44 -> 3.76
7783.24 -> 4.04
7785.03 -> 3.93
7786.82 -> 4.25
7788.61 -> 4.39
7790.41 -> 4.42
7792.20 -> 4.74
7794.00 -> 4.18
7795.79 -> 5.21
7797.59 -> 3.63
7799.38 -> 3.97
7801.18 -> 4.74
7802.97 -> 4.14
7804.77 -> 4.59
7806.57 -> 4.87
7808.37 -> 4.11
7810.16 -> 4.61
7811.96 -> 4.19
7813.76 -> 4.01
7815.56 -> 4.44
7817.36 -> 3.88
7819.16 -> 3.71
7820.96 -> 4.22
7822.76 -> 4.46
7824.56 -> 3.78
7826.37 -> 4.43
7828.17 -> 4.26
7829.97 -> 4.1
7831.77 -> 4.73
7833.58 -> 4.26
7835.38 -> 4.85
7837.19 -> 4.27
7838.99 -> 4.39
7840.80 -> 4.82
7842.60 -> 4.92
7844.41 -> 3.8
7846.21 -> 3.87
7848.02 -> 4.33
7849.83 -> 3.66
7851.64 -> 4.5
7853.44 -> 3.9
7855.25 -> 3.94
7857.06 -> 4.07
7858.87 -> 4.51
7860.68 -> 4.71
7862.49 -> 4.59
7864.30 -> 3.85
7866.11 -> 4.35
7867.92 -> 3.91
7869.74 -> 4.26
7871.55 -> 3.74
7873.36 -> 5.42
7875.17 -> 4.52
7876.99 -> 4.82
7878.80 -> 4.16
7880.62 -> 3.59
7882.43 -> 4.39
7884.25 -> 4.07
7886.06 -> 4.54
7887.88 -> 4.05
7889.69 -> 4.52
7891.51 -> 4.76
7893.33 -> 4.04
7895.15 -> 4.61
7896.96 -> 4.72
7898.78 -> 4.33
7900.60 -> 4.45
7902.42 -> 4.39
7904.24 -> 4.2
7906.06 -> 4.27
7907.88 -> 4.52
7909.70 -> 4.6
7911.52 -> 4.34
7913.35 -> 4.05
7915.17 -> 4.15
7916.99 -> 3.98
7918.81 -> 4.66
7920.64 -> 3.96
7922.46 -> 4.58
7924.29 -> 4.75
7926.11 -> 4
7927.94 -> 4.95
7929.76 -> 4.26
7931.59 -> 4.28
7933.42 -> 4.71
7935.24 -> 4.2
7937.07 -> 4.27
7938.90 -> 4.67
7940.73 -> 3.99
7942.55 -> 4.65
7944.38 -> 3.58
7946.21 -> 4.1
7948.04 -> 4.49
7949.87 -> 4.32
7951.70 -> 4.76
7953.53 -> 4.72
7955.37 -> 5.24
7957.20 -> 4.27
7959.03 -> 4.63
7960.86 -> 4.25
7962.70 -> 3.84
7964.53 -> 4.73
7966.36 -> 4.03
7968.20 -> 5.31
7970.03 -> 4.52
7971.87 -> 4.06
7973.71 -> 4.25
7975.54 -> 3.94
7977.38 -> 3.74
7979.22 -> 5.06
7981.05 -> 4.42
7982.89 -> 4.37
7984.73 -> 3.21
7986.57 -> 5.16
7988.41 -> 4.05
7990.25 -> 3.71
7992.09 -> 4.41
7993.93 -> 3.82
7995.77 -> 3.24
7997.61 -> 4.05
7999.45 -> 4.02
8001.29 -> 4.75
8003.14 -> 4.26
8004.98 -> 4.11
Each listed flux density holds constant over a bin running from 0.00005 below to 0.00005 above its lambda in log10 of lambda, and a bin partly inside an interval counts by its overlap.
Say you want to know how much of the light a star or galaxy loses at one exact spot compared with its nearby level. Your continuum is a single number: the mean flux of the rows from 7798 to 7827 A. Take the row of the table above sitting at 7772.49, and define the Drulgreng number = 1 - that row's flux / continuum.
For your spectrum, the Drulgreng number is 0.00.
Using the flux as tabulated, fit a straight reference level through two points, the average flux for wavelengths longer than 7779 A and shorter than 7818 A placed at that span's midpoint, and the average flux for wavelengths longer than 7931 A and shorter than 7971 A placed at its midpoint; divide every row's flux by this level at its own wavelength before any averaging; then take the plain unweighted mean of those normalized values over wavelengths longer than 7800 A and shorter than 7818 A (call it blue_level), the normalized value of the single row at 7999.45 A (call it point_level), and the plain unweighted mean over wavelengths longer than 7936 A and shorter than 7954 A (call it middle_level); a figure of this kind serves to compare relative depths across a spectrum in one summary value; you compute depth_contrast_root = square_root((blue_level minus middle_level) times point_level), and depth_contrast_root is 0.16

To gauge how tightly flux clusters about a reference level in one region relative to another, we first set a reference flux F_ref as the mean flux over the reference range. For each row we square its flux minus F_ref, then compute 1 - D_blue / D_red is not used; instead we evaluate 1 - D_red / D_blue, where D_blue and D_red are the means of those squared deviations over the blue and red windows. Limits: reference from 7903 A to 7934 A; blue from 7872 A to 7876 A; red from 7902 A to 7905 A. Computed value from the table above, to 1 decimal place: 1.0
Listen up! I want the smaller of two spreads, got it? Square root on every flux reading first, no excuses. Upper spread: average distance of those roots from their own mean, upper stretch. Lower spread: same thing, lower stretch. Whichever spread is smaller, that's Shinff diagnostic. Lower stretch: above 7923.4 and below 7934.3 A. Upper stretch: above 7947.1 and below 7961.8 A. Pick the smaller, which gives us 0.059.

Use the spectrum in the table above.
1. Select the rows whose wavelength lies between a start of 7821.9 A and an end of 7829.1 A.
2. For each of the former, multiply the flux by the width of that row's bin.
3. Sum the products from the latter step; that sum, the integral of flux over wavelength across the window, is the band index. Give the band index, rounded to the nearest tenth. 30.5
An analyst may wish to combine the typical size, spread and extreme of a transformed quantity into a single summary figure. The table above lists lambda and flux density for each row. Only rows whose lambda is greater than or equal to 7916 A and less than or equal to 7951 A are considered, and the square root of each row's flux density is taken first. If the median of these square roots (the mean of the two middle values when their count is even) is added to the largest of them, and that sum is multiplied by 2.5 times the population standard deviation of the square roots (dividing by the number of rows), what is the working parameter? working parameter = 0.89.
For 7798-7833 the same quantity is 0.84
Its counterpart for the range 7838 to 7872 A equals 0.98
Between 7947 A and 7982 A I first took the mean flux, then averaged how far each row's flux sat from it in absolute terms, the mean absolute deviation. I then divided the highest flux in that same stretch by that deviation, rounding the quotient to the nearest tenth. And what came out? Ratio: 14.9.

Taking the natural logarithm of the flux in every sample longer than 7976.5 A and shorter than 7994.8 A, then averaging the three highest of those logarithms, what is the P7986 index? 1.58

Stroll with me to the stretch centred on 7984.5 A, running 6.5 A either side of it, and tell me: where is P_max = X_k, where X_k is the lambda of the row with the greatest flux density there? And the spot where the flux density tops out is 7986.57 A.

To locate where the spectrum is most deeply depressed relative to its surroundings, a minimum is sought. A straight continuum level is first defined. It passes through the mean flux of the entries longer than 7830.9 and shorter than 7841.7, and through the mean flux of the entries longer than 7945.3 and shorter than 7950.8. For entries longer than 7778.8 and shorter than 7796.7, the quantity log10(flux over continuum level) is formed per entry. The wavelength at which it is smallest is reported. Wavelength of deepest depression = 7781.44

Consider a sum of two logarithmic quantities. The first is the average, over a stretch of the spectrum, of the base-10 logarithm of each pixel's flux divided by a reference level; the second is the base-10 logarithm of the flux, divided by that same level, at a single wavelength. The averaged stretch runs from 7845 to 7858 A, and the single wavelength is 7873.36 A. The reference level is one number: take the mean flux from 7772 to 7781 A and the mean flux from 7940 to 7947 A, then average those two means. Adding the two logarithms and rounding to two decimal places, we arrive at 0.10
